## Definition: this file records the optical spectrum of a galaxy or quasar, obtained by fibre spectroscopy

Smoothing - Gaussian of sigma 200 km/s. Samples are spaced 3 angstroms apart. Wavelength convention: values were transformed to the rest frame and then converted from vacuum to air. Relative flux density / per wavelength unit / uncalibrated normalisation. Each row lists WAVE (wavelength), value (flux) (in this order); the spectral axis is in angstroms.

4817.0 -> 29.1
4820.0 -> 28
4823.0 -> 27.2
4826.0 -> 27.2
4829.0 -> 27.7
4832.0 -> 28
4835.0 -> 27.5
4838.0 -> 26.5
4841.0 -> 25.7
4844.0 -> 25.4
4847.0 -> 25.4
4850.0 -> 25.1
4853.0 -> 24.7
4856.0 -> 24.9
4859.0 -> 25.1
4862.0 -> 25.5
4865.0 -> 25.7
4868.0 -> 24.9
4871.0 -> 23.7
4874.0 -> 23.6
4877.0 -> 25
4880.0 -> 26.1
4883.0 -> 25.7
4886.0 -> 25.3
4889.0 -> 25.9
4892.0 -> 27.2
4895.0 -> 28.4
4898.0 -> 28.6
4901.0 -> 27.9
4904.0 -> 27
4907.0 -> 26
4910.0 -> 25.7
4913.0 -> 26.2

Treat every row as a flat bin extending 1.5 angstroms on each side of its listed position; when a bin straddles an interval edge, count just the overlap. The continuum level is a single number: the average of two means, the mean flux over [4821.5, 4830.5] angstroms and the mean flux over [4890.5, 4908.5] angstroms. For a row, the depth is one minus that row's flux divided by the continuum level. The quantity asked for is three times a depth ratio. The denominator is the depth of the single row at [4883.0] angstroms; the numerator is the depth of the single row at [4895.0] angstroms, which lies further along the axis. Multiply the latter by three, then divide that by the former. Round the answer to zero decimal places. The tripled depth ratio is -2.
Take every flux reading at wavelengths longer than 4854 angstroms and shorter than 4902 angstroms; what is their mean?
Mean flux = 25.8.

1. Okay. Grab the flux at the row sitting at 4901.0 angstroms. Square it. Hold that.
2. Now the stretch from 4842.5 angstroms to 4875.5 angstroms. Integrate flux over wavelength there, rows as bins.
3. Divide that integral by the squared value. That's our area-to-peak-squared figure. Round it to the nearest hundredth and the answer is 1.06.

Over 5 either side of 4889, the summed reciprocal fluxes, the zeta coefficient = 0.115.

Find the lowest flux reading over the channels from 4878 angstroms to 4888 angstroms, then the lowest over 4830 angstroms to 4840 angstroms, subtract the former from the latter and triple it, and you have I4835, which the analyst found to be 3.6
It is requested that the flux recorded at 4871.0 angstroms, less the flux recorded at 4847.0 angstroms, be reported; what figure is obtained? -1.7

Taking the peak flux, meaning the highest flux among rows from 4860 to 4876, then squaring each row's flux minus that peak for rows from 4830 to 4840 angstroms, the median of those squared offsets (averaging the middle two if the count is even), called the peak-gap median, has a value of 3.24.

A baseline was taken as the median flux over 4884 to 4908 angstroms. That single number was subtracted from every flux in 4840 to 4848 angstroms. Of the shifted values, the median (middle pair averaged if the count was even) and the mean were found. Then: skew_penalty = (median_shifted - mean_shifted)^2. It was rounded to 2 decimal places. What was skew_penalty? 0.01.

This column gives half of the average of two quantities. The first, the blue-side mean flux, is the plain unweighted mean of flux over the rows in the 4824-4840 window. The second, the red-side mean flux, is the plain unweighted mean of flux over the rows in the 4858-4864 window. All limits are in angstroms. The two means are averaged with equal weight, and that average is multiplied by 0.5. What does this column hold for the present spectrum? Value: 13.2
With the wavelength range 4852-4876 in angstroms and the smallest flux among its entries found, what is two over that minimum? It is 0.0847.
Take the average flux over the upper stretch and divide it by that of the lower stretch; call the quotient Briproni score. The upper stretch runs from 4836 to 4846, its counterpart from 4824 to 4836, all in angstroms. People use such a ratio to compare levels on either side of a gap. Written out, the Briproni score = 0.94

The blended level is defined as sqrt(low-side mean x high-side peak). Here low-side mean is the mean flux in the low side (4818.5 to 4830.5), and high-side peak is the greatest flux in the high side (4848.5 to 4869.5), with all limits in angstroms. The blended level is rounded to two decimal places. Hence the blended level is 26.60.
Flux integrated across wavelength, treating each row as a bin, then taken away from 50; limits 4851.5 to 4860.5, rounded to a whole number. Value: -174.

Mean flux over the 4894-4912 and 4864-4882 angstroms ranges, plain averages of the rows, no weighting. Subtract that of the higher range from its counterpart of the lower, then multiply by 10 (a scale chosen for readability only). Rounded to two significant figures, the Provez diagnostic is -24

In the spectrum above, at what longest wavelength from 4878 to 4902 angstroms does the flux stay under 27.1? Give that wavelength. 4889.0 angstroms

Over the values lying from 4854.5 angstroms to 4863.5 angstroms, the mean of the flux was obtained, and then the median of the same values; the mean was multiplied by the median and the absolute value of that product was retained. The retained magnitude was 632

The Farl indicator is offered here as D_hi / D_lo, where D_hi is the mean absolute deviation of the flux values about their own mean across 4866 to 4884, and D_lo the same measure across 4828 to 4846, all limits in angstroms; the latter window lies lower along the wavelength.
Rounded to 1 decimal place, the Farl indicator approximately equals 0.8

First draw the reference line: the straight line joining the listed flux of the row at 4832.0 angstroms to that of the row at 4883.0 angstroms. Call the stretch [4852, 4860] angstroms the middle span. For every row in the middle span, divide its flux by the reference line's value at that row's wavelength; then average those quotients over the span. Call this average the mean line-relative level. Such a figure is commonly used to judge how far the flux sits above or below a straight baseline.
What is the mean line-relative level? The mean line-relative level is 0.925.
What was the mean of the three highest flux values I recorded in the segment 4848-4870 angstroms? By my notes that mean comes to 25.4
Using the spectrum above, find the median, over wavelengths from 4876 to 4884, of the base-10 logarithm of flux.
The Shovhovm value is 1.41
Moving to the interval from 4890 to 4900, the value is 1.45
